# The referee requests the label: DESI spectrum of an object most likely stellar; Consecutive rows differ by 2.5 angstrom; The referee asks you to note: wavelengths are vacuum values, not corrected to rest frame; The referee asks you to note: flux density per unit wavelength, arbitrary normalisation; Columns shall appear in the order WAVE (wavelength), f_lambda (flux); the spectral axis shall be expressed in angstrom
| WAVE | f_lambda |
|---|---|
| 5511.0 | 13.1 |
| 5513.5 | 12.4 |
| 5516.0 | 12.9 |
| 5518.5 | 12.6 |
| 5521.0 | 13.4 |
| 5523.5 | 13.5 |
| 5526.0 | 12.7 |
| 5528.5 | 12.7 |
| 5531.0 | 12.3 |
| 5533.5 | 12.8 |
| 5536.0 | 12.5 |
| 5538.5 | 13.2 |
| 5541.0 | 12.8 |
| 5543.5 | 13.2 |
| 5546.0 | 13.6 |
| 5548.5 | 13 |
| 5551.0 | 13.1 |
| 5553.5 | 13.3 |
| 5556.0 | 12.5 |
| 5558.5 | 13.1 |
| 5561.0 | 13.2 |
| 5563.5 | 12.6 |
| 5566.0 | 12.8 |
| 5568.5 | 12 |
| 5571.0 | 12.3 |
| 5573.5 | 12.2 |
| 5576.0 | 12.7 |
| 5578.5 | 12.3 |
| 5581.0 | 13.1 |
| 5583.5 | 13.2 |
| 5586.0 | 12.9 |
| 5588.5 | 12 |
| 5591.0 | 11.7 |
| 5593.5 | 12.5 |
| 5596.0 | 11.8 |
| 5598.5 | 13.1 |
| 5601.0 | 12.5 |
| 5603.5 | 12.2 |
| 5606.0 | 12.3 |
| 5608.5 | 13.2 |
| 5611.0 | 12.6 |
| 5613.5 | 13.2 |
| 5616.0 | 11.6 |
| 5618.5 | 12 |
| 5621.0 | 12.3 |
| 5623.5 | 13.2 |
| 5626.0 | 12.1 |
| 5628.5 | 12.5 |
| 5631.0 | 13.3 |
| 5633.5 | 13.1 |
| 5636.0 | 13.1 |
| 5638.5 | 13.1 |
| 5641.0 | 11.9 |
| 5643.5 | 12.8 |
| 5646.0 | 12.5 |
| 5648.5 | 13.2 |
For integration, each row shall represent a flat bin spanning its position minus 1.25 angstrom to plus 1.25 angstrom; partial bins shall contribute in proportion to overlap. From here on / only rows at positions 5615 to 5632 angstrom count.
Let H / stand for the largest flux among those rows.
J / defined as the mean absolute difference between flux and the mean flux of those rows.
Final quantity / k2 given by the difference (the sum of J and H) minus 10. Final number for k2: 3.79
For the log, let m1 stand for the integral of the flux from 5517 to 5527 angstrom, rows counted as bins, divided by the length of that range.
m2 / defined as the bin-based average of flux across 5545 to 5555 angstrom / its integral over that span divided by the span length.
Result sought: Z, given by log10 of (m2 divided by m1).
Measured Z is 0.006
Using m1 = 13.1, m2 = 13.22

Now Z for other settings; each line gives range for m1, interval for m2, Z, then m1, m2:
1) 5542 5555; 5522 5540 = -0.013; 13.2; 12.82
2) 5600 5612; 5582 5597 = -0.007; 12.6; 12.37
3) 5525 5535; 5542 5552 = 0.020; 12.6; 13.22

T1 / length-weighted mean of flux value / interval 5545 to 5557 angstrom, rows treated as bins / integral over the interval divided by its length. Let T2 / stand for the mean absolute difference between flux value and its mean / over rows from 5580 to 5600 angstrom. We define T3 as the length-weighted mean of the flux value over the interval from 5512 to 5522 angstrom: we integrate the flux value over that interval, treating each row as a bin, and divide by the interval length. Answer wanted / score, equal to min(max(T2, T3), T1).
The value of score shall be 12.8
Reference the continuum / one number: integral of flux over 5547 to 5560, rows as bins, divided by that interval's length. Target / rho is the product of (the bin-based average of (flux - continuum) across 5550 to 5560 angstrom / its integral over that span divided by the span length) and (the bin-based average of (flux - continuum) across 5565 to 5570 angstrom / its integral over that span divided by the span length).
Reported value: 0.01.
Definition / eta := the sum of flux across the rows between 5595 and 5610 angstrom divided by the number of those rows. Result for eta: 12.5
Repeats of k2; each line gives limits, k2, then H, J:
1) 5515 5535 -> 3.80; 13.5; 0.30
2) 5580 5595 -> 3.70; 13.2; 0.50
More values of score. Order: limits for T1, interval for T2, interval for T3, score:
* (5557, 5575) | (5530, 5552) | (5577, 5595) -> 12.5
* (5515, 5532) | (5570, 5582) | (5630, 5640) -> 12.9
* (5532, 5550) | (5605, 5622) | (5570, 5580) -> 12.4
